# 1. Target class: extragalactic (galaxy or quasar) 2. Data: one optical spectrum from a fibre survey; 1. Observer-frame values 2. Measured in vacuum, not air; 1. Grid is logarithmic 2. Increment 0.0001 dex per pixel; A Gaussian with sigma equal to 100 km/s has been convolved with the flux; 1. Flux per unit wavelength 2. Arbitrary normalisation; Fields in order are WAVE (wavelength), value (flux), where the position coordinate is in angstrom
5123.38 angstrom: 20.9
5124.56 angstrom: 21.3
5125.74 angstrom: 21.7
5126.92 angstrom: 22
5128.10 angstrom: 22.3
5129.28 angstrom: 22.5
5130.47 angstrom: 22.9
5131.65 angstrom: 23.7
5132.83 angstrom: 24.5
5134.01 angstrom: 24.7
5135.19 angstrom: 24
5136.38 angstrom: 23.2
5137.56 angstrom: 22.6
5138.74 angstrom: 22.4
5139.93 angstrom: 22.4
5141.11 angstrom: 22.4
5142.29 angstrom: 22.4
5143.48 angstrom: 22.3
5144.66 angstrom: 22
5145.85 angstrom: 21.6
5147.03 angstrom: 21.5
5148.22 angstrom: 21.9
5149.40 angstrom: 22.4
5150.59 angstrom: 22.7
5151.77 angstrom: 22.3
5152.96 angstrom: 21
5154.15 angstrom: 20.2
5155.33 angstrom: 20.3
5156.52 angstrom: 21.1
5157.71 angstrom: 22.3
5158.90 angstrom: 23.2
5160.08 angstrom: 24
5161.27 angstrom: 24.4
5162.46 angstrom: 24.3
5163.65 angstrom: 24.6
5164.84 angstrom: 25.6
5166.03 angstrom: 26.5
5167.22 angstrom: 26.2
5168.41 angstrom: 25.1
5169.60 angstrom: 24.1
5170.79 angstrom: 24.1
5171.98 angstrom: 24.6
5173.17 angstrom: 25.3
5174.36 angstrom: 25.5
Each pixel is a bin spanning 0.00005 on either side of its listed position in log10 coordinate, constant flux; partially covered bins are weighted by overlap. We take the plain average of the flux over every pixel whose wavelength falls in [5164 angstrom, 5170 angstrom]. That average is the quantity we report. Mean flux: 25.5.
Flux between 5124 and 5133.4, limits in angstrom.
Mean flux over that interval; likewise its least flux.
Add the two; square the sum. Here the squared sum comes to 1928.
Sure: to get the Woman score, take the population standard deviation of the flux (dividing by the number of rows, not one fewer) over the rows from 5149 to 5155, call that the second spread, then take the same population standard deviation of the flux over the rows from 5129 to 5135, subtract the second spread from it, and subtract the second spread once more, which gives -1.05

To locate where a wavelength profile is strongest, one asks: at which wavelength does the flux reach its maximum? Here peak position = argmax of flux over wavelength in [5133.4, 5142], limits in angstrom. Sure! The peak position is 5134.01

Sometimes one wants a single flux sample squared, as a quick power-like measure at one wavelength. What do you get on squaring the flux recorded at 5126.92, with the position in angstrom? 484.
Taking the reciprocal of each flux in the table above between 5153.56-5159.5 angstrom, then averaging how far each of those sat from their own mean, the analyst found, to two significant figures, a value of 0.0023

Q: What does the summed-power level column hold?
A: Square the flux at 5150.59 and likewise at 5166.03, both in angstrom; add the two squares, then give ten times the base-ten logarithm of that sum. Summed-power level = 30.9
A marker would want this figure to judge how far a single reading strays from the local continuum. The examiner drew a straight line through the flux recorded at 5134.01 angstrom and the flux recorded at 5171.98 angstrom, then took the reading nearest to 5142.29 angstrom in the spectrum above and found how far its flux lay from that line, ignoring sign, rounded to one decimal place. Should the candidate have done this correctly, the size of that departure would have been 2.3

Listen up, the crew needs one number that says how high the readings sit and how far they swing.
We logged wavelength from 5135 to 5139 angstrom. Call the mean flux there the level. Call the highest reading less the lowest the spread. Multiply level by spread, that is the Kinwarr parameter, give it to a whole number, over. 37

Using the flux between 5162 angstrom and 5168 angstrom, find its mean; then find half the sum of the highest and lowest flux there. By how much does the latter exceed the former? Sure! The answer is -0.04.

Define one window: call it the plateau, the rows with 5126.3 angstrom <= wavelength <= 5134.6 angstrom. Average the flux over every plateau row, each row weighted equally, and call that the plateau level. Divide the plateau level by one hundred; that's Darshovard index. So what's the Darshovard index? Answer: 0.232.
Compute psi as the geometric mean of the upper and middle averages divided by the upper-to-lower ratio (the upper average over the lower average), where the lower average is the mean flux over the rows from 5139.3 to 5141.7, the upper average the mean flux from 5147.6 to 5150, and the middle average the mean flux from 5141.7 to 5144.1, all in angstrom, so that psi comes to 22.5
